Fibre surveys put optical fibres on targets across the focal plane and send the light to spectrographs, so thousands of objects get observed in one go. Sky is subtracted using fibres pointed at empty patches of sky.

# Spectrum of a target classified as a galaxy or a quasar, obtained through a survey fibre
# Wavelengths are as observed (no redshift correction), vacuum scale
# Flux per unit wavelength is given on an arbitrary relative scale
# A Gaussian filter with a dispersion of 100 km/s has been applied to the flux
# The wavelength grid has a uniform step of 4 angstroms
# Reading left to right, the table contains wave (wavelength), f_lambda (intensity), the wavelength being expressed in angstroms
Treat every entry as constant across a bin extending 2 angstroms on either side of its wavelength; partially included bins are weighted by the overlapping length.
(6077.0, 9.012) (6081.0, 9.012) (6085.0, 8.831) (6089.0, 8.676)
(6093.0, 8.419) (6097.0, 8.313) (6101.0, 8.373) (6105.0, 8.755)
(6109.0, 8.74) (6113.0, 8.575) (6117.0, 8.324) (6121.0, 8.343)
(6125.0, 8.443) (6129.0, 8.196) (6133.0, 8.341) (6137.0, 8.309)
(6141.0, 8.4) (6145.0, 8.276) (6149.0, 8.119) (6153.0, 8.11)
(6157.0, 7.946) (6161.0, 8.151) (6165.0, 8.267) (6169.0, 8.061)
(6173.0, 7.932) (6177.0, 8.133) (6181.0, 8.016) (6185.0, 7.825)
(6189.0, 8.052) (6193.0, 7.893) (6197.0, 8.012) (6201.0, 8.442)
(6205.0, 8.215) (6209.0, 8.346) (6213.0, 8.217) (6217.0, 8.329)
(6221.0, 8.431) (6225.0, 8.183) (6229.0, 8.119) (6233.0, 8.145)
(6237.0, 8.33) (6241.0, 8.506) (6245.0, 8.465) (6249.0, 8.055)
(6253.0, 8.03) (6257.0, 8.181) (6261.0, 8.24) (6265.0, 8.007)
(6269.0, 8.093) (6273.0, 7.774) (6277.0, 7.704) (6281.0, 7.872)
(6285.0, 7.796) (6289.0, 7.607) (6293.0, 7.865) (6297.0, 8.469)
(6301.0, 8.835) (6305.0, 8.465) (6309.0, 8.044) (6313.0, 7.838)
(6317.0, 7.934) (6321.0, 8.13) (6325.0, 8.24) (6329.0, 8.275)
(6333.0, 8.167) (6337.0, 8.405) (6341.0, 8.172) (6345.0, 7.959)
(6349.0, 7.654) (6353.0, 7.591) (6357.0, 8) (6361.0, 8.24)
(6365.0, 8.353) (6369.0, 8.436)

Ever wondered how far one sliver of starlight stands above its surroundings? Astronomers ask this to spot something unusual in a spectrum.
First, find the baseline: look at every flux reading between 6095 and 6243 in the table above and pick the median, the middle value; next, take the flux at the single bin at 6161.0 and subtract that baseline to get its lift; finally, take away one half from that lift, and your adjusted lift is -0.62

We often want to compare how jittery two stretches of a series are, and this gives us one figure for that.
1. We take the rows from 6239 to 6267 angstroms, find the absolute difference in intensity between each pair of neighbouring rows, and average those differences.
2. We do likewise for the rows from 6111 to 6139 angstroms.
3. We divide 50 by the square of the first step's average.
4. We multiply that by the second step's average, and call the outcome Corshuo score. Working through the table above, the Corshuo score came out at 282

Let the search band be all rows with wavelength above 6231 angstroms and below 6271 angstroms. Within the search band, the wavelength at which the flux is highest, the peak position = 6241.0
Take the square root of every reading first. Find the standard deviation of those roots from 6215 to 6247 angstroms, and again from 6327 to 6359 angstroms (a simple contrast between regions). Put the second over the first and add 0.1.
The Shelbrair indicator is 2.1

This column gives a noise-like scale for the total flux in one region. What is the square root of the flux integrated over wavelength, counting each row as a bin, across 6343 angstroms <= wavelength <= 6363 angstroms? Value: 13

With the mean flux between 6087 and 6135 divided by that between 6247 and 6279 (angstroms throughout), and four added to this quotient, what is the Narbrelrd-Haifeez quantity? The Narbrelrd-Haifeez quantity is 5.06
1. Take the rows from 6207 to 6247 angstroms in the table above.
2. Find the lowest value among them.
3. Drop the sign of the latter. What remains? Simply 8.1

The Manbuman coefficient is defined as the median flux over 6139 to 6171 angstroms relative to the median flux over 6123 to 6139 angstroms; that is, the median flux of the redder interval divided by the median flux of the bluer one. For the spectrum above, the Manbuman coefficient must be 0.977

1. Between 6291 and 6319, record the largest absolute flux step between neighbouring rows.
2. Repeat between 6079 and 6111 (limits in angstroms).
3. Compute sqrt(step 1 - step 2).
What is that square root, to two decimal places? 0.47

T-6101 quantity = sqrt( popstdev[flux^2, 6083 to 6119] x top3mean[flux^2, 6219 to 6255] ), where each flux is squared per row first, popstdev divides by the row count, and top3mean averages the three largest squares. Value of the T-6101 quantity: 15.3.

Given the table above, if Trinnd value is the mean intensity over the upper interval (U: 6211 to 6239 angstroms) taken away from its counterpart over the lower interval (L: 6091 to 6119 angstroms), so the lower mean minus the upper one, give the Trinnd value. 0.25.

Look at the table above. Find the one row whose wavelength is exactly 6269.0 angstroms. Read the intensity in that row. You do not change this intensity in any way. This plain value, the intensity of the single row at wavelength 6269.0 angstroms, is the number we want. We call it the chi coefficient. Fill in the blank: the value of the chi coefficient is 8.093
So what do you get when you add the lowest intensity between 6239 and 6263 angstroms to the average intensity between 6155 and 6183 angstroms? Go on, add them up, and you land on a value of 16.1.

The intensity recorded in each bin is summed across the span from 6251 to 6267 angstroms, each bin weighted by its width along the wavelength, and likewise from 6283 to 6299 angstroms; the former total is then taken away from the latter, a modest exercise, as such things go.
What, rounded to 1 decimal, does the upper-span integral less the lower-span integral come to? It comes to -2.9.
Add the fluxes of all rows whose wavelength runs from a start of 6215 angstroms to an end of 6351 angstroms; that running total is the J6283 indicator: 276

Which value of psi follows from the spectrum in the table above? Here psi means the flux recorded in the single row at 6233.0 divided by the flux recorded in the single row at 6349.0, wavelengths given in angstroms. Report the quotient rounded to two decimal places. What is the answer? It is 1.06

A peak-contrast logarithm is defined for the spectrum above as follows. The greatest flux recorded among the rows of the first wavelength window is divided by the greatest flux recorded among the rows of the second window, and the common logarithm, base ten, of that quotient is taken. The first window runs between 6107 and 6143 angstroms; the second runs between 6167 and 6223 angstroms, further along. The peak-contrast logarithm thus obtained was 0.015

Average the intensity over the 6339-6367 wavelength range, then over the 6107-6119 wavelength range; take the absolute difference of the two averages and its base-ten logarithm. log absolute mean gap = -0.26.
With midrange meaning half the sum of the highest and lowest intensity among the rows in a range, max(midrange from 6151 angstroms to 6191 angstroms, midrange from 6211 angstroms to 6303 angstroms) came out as 8.22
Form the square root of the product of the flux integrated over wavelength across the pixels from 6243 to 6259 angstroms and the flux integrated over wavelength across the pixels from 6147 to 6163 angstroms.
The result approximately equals 130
